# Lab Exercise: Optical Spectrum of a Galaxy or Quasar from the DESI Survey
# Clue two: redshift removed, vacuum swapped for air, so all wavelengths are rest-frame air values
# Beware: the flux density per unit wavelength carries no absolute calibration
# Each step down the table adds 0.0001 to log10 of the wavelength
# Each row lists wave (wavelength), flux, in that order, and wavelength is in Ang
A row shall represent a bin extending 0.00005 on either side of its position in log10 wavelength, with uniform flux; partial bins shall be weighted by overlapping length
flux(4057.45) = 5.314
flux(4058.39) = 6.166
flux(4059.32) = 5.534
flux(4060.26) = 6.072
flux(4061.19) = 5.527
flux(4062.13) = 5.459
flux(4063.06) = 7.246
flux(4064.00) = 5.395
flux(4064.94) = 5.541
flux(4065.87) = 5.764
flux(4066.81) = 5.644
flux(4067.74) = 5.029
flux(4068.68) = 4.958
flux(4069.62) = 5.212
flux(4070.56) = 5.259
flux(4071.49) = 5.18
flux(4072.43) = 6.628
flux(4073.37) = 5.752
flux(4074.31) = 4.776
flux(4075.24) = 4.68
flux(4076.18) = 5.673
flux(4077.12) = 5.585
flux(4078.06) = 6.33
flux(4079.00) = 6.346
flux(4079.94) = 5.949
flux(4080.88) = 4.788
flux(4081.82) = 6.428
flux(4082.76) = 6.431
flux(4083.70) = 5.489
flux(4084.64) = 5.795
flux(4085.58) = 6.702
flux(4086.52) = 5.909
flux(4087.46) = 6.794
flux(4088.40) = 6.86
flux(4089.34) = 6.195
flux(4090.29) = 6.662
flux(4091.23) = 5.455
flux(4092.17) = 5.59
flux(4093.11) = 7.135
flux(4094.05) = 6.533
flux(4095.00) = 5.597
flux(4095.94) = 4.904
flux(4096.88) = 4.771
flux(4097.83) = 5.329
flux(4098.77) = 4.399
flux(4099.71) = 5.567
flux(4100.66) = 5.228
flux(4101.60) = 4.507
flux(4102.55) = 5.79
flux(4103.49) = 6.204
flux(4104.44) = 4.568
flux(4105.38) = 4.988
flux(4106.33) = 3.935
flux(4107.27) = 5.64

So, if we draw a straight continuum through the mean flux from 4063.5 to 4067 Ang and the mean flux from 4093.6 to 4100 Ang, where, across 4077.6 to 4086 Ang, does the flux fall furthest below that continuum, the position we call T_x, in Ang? 4080.88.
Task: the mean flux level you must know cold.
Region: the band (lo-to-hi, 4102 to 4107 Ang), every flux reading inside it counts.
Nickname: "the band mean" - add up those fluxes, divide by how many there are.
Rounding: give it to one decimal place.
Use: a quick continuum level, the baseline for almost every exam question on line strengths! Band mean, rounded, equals 5.1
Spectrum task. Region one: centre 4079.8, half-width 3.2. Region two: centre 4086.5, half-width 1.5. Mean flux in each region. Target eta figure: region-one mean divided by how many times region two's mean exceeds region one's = 5.5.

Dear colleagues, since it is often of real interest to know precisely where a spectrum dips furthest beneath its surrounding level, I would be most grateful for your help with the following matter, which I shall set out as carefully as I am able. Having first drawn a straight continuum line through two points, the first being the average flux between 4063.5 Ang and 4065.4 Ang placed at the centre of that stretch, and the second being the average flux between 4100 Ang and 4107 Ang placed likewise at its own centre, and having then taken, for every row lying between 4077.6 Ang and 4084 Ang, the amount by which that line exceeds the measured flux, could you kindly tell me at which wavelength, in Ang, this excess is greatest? 4080.88 Ang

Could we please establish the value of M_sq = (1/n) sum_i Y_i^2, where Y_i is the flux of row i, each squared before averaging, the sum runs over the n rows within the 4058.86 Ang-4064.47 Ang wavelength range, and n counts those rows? 35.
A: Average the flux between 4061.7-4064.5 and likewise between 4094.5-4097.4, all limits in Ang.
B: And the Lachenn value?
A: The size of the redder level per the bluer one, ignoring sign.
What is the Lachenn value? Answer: 0.84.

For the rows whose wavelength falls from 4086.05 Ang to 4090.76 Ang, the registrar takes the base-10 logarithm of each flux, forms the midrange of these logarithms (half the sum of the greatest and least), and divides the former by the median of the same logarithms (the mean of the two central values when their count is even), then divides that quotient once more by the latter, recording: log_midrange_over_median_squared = 1.19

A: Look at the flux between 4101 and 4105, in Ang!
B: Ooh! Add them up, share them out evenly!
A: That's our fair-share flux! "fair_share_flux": 5.3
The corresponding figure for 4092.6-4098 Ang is 5.7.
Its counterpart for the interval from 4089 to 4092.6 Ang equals 6.0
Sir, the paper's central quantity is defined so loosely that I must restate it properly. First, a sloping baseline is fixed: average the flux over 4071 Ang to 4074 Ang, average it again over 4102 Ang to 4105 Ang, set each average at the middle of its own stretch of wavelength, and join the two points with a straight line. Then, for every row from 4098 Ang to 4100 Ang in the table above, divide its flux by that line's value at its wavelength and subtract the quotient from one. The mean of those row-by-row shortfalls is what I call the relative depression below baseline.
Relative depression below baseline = 0.10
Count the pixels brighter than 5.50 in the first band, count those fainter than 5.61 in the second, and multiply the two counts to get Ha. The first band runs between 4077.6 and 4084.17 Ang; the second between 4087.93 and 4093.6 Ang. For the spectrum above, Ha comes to 10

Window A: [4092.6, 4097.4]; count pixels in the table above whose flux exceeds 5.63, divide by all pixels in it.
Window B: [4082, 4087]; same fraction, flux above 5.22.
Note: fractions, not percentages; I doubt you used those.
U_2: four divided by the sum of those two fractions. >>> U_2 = 2.9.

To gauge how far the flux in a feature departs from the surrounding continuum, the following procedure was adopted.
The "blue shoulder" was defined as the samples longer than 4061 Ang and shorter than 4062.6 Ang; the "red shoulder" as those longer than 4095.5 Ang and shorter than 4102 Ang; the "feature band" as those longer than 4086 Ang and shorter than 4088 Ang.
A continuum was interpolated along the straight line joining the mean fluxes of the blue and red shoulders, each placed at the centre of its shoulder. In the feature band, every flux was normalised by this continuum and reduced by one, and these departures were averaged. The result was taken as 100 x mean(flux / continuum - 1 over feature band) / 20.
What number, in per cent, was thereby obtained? 1.2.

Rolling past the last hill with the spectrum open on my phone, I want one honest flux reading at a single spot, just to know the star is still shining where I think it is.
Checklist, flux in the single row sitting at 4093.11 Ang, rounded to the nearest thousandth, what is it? 7.135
